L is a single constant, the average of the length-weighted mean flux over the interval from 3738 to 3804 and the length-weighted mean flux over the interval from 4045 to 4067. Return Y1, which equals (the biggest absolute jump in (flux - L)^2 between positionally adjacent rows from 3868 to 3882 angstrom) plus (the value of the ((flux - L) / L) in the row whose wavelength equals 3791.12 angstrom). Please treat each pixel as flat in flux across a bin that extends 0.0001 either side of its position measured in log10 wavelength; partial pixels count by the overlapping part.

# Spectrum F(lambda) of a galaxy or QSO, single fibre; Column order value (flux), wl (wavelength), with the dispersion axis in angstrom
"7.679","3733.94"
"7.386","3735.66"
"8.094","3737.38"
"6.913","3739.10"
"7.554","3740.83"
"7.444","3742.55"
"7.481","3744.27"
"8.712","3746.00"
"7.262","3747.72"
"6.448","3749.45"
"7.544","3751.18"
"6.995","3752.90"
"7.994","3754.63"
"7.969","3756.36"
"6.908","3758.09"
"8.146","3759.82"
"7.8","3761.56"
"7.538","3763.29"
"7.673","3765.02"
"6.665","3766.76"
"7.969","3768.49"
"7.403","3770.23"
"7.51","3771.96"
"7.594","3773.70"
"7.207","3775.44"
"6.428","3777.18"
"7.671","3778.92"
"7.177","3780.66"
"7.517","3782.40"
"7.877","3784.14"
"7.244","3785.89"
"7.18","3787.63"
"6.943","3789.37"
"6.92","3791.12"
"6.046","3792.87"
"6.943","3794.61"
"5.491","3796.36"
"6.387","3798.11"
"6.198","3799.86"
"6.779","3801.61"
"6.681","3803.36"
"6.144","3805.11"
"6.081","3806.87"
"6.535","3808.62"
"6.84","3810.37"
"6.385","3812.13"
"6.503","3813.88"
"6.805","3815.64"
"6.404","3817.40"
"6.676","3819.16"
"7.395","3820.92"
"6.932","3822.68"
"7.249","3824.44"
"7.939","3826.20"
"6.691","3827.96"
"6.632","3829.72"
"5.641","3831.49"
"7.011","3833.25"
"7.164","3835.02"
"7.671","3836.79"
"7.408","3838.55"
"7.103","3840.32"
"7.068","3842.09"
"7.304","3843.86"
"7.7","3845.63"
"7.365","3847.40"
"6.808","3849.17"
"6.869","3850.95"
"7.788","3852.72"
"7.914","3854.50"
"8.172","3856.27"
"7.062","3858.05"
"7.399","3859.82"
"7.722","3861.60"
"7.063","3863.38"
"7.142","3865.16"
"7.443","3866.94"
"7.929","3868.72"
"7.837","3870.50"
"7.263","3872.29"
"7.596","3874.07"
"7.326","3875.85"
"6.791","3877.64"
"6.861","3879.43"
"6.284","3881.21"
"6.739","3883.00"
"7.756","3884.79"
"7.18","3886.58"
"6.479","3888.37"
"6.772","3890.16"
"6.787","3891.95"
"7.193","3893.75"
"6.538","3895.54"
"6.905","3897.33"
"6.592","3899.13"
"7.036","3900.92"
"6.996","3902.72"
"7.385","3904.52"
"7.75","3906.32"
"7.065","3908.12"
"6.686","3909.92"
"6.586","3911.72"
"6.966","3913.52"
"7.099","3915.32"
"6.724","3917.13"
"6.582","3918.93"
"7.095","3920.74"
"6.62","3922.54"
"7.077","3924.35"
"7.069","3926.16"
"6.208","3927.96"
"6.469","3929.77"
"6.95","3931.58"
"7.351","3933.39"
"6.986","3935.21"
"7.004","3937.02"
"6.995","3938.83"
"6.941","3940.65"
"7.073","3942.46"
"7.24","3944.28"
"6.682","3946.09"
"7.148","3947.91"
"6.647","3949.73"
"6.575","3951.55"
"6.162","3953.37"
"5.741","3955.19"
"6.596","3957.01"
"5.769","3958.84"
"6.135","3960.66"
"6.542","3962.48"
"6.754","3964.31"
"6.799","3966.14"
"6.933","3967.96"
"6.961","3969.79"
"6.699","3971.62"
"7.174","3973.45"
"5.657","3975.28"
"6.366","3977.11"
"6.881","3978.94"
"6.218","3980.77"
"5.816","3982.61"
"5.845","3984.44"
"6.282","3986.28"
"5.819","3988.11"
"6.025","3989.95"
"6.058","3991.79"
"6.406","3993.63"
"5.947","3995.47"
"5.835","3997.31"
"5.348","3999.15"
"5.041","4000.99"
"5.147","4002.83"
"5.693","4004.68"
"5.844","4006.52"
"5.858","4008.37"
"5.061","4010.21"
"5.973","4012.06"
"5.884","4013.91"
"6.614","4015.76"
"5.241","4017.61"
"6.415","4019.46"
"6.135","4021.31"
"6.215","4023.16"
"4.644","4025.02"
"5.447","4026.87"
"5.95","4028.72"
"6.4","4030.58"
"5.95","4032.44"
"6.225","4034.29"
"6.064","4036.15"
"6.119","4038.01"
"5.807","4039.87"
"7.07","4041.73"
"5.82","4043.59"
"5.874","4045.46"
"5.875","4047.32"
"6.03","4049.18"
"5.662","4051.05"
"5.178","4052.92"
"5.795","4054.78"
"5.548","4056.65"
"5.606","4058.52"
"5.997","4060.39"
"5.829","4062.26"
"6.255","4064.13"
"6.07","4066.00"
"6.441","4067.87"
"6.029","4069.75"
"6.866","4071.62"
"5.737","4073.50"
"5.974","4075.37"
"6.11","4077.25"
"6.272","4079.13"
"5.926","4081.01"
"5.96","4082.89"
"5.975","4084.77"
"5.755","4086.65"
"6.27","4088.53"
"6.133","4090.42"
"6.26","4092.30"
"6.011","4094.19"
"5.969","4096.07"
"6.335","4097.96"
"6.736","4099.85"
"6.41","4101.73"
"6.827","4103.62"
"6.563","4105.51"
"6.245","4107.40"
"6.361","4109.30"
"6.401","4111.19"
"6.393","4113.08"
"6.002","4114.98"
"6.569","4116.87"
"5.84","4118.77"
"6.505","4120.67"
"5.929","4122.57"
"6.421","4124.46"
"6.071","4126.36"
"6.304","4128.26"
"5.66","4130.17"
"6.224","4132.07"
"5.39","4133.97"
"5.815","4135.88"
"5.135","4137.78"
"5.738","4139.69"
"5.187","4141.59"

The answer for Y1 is 1.25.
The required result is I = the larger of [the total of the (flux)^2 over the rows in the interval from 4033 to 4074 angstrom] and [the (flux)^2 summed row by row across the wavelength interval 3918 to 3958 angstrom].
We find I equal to 1015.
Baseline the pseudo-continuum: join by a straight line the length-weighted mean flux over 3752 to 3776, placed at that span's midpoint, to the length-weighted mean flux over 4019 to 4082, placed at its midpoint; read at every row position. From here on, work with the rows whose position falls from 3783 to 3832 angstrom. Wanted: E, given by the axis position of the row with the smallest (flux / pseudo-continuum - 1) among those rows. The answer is 3796.36 angstrom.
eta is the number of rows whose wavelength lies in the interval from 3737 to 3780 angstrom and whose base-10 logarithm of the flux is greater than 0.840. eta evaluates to 20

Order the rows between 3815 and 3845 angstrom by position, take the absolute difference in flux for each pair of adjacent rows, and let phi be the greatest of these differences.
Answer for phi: 1.37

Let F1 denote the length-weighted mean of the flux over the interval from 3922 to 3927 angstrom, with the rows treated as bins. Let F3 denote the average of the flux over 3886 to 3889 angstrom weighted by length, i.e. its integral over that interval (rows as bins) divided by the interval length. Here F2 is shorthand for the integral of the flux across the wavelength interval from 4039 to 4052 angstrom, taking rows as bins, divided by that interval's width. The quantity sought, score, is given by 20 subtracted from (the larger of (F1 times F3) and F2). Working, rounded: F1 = 6.9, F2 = 6.0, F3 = 6.82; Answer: 27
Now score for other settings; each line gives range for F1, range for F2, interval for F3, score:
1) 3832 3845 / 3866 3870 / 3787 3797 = 28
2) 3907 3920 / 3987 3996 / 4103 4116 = 24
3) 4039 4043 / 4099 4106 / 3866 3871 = 29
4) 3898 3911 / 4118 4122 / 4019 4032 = 21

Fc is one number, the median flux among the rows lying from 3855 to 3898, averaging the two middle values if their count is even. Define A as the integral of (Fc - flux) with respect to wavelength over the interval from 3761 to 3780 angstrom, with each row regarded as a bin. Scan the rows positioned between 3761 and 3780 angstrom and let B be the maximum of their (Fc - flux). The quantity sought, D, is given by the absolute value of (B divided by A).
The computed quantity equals 0.164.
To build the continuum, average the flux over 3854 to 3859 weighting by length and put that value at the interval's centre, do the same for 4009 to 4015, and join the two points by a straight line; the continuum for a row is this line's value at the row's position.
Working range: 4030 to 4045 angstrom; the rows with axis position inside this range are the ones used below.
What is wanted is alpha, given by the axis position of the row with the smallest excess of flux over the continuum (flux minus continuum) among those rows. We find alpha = 4039.87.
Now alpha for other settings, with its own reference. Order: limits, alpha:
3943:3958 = 3955.19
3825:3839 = 3831.49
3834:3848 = 3842.09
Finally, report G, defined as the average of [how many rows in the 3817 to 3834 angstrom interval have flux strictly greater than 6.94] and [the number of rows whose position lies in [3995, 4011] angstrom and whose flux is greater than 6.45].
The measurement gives 2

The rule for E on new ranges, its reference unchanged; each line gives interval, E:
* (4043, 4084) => 4052.92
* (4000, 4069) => 4025.02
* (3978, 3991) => 3982.61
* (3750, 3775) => 3766.76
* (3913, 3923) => 3918.93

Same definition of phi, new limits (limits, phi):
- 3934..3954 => 0.56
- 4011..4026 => 1.57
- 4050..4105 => 1.13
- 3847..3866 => 1.11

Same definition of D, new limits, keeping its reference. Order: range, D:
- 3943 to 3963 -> 0.105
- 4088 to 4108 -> 0.073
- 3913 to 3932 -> 0.138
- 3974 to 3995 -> 0.070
